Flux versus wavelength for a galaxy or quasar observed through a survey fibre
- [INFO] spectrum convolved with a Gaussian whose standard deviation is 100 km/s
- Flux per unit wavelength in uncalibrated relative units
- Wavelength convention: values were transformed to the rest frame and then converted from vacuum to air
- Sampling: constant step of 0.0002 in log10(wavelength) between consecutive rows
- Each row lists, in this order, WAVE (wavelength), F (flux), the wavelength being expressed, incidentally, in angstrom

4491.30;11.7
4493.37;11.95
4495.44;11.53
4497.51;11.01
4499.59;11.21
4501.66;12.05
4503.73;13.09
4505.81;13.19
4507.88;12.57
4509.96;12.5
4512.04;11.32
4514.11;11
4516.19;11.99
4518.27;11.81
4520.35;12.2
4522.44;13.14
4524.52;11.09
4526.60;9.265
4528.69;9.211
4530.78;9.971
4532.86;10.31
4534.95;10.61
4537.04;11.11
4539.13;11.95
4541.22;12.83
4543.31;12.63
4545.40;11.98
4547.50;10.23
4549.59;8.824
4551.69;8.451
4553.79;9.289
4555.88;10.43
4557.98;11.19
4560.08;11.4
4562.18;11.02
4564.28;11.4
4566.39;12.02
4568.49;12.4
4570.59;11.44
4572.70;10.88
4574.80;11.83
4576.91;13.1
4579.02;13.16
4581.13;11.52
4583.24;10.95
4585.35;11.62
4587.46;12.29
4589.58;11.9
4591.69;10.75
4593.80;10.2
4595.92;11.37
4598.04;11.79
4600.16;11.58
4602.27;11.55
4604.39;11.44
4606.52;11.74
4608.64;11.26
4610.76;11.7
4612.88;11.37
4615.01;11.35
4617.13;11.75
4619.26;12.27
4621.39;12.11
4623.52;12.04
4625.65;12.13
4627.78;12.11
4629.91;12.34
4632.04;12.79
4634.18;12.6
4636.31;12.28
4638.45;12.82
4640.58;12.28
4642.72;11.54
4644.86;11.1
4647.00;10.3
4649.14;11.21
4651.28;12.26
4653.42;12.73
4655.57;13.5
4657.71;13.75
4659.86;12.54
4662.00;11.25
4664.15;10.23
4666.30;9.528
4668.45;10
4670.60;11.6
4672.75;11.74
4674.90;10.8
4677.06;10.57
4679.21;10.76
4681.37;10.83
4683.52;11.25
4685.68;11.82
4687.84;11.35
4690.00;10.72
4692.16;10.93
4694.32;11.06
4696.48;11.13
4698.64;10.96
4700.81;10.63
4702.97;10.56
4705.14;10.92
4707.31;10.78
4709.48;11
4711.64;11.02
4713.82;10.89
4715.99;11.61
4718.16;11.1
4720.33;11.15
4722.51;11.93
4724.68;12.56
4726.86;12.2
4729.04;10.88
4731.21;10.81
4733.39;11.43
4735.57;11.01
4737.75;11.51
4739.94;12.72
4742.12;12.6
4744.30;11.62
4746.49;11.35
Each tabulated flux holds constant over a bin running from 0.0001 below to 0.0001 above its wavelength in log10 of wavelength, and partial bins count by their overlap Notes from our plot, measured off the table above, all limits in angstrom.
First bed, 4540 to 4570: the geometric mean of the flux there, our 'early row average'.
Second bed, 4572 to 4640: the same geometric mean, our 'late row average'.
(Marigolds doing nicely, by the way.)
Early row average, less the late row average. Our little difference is -0.89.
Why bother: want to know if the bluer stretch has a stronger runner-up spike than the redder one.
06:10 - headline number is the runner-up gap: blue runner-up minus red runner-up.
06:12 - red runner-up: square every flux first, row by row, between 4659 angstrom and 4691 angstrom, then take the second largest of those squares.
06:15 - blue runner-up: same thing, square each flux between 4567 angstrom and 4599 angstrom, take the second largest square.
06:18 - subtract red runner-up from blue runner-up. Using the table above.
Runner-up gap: 32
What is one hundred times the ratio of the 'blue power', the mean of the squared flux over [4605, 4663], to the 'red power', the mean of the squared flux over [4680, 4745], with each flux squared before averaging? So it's 114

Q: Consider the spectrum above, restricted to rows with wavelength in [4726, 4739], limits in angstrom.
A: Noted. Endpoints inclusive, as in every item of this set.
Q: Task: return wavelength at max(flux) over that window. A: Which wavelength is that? 4726.86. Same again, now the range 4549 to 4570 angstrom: 4568.49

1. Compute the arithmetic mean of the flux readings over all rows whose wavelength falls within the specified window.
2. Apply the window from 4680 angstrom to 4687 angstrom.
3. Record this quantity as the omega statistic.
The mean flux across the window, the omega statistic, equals 11.3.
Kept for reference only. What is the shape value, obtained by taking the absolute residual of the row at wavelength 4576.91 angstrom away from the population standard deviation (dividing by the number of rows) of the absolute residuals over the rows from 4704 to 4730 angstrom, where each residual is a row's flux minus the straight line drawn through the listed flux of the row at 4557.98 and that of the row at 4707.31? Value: -1.4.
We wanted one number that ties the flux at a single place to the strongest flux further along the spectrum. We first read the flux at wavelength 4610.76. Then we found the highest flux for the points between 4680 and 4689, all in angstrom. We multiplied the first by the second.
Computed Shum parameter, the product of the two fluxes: 138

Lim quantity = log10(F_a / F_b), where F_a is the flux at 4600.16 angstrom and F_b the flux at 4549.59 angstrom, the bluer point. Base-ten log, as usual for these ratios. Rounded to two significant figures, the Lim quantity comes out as 0.12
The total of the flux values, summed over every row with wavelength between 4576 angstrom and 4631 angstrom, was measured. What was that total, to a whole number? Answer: 305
